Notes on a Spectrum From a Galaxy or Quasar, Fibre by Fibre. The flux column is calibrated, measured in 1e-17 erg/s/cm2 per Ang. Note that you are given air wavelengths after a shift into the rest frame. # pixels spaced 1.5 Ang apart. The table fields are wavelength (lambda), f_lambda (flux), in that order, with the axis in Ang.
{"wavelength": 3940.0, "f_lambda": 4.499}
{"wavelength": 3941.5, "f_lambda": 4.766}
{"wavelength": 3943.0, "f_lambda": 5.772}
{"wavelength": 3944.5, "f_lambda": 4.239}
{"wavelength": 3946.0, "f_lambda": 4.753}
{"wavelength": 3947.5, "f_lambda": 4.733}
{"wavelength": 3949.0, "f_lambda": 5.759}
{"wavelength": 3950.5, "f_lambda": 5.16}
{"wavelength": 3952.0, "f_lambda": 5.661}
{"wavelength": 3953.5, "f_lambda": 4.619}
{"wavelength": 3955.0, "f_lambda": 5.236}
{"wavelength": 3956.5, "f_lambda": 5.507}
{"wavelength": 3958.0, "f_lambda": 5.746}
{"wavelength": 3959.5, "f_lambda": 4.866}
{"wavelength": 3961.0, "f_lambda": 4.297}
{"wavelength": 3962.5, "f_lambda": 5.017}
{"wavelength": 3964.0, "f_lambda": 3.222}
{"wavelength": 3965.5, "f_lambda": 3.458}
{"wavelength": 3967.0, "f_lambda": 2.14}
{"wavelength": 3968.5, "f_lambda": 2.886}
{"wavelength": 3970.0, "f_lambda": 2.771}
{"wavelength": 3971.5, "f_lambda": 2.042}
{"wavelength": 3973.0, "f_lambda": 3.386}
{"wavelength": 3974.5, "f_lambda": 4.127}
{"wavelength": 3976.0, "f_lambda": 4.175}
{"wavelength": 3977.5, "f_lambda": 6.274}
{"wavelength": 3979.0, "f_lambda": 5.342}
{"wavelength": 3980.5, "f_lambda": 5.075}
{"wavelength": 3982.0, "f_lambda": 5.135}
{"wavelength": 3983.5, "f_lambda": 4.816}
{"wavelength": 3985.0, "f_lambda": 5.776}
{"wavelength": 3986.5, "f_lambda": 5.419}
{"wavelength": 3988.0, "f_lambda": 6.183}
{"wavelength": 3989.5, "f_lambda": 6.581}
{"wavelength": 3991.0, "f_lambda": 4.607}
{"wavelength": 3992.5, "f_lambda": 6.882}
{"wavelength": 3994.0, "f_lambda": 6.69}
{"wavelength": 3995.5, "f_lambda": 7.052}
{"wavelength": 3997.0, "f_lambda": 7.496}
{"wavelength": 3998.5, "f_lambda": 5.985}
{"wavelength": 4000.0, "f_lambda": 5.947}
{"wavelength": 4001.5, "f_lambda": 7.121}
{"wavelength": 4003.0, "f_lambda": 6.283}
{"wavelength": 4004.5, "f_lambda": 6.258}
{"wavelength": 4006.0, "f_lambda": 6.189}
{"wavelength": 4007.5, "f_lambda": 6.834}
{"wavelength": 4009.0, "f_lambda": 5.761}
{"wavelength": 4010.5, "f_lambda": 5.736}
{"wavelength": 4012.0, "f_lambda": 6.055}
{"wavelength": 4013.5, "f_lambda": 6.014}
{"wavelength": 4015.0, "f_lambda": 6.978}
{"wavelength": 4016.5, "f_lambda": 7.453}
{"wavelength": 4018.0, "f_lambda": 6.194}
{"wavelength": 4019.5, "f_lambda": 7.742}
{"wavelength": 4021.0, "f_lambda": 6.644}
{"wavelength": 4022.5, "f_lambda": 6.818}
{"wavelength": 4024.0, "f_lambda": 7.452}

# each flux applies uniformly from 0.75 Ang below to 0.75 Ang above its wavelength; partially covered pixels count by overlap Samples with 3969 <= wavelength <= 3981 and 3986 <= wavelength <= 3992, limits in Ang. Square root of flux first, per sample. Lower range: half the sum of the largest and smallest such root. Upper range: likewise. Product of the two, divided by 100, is 0.046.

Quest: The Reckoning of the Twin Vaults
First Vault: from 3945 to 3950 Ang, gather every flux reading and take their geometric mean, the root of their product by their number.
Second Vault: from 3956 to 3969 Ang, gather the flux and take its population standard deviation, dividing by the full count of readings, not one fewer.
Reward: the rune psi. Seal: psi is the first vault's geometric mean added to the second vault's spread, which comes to 6.2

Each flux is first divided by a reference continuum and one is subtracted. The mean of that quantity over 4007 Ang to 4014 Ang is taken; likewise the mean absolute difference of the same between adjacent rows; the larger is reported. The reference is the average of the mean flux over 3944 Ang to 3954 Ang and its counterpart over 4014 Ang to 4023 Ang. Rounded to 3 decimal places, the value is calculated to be 0.061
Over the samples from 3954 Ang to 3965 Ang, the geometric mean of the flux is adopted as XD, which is 4.77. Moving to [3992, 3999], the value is 6.80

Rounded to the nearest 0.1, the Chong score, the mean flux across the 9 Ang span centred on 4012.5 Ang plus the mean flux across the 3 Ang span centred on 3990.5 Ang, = 11.9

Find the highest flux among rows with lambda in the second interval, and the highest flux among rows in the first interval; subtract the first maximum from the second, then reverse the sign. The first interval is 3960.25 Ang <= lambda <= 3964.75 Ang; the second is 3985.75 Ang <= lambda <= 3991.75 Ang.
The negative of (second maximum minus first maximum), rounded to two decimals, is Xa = -1.56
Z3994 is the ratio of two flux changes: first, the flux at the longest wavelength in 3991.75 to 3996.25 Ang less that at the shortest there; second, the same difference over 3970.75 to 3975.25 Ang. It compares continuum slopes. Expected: 0.1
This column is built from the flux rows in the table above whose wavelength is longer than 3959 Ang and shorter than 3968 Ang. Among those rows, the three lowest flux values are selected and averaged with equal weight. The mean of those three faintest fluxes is 2.9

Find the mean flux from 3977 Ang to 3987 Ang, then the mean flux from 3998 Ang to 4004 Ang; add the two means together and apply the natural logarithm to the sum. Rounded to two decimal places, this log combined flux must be 2.46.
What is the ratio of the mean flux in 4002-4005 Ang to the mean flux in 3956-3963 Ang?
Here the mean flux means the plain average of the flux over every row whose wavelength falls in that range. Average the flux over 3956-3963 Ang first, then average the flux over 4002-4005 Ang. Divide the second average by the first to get 1.2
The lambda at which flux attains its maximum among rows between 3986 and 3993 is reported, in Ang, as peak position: 3992.5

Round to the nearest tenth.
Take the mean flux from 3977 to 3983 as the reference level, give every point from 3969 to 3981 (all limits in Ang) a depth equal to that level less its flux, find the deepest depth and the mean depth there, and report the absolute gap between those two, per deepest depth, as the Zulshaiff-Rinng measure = 0.6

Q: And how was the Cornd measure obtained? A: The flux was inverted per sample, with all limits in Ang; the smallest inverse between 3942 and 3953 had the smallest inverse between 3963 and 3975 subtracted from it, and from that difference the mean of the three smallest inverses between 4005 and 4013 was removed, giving -0.23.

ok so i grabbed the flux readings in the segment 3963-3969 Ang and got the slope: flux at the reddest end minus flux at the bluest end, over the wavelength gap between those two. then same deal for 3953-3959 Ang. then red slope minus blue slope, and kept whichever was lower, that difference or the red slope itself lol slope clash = -0.33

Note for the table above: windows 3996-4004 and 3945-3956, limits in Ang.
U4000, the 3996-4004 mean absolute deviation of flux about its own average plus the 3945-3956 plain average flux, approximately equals 5.7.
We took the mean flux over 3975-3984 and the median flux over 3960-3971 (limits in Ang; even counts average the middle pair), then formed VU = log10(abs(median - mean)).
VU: 0.28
